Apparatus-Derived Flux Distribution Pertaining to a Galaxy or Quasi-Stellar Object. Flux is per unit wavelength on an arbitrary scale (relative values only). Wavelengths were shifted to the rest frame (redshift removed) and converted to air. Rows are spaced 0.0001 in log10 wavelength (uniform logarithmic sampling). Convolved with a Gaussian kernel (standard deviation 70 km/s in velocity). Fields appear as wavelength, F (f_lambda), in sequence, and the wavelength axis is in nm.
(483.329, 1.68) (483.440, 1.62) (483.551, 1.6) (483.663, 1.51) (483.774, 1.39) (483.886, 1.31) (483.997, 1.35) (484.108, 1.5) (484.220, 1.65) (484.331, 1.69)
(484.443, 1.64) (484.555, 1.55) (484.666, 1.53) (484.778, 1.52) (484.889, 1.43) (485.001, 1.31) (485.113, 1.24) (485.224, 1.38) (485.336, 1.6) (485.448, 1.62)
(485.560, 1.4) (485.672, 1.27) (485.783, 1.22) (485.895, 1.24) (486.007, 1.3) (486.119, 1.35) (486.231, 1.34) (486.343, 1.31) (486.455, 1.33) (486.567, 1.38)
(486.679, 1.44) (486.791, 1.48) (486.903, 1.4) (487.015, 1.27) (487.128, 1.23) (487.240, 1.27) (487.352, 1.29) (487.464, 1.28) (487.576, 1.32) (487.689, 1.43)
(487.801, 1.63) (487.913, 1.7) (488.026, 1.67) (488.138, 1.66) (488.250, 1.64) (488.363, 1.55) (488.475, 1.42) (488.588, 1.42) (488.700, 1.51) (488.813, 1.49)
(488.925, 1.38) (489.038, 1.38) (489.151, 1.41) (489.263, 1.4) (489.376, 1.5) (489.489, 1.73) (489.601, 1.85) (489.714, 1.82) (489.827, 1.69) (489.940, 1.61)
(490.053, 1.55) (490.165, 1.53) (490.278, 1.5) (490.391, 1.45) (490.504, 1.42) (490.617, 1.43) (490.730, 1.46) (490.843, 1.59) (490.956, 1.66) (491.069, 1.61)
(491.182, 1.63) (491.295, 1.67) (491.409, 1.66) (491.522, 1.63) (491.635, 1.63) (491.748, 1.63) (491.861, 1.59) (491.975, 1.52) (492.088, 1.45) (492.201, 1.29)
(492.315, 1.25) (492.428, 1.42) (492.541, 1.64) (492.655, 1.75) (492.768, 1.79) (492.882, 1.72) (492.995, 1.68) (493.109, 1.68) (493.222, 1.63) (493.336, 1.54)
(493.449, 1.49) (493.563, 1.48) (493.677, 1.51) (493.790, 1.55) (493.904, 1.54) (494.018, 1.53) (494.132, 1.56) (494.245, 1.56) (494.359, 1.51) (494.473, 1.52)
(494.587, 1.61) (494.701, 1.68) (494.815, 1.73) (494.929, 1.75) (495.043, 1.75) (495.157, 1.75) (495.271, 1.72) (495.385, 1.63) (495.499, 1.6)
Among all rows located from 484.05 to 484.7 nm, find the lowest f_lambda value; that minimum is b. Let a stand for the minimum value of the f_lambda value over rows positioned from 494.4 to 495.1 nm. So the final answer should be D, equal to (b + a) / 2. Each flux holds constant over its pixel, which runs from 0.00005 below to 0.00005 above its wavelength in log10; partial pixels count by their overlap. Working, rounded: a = 1.52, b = 1.5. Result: 1.51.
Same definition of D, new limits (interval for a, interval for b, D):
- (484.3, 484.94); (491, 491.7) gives 1.52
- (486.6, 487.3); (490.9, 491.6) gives 1.42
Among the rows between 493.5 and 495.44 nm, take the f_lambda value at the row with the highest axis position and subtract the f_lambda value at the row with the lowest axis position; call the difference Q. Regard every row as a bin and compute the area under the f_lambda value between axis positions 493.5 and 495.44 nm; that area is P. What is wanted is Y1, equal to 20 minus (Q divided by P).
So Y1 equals 20.0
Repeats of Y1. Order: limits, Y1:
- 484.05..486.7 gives 20.0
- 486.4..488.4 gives 19.9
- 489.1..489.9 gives 19.8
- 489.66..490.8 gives 20.2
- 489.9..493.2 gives 20.0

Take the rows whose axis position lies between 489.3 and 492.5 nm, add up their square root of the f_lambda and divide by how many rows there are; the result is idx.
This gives 1.25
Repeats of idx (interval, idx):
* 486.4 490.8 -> 1.22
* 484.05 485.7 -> 1.22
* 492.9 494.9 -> 1.26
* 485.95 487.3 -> 1.16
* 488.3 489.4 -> 1.20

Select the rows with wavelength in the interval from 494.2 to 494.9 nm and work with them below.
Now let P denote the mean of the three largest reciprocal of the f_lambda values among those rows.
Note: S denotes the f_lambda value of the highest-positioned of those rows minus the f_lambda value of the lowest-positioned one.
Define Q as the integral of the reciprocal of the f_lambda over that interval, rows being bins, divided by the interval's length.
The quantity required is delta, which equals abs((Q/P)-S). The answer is 0.78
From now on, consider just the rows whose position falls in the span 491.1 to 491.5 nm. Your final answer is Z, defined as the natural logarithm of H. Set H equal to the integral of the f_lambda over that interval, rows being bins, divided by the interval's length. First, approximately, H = 1.65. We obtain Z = 0.50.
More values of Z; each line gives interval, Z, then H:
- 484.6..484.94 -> 0.41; 1.50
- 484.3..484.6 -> 0.48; 1.62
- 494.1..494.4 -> 0.44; 1.55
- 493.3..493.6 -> 0.41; 1.50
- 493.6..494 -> 0.43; 1.53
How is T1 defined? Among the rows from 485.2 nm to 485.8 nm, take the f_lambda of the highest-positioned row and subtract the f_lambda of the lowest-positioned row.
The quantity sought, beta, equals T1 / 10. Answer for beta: -0.016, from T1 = -0.2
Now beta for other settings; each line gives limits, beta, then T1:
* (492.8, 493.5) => -0.023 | -0.2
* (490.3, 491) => 0.021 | 0.2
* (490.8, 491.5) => 0.007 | 0.1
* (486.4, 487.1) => -0.006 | -0.1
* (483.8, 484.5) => 0.033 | 0.3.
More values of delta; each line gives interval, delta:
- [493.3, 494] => 0.98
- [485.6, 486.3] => 0.90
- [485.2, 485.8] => 1.07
